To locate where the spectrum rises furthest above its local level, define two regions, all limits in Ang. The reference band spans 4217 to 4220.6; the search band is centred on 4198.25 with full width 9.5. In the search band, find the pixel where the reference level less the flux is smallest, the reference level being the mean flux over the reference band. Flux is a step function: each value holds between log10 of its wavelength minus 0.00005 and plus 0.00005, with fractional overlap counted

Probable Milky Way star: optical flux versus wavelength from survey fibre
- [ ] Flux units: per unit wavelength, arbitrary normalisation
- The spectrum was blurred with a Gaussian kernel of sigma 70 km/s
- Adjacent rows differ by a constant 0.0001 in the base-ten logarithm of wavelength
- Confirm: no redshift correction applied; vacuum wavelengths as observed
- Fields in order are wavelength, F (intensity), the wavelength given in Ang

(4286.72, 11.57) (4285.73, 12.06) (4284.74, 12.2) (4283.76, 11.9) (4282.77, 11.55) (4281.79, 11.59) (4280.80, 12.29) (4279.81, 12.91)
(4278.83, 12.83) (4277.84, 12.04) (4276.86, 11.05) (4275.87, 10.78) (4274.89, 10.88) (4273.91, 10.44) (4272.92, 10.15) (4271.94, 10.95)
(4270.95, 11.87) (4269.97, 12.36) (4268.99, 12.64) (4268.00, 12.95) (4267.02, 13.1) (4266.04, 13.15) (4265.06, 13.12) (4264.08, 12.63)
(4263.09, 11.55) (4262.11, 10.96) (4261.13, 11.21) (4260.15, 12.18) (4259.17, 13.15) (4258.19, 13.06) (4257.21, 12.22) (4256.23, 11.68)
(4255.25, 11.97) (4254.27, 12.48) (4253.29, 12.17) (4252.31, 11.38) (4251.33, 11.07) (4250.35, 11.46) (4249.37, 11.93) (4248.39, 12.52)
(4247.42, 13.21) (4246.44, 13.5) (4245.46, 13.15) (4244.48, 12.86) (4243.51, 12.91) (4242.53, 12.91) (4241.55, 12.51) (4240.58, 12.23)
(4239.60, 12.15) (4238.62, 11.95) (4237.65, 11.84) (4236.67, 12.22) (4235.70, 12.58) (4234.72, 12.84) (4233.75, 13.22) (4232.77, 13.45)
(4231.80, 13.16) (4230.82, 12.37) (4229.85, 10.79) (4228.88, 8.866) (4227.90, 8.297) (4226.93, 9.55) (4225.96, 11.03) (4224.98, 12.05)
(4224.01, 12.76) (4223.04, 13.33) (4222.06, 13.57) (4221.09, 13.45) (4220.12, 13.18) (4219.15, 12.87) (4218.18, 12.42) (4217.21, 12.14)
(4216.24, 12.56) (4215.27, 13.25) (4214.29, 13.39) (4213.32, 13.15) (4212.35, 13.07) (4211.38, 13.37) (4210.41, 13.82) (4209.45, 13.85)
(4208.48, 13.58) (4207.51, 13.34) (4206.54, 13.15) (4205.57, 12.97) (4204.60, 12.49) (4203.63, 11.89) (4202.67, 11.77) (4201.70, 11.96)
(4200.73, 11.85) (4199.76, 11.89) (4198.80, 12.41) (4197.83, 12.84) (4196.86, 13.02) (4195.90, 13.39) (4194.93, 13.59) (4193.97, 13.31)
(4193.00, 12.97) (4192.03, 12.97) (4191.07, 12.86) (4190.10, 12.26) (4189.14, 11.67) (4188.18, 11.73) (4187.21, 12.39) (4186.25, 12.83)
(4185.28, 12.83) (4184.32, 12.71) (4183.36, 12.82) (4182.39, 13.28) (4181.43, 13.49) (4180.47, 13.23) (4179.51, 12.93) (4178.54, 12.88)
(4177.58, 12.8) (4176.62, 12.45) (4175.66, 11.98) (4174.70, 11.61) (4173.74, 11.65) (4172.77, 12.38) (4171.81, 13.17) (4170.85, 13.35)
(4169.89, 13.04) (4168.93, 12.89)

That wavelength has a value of 4194.93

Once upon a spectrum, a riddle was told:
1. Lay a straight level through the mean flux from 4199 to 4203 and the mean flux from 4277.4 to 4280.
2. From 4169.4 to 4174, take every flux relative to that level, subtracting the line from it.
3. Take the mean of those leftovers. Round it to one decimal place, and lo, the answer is 1.1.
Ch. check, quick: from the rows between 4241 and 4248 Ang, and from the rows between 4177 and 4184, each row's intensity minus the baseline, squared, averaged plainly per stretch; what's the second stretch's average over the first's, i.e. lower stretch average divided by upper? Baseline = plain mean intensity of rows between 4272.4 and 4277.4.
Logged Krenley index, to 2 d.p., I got 1.04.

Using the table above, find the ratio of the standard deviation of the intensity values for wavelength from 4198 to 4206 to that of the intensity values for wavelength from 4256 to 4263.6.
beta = 0.53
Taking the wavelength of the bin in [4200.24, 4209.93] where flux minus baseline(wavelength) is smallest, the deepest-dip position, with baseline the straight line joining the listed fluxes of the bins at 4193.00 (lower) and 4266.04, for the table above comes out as 4202.67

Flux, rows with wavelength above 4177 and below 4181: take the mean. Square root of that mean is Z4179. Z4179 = 3.60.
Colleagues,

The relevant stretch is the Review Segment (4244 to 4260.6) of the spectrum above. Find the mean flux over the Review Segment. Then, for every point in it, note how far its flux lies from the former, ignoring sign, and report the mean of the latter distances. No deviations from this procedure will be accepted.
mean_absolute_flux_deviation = 0.60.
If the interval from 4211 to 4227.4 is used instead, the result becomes 0.73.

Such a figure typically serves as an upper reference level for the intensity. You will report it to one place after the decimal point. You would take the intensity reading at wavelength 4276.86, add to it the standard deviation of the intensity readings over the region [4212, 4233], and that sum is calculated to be 12.6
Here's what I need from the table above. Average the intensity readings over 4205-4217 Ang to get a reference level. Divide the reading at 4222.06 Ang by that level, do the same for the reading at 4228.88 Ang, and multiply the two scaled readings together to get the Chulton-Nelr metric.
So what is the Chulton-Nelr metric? 0.68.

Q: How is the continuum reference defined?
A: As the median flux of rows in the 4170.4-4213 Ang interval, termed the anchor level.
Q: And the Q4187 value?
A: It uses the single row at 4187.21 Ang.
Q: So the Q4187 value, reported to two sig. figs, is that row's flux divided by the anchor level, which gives 0.96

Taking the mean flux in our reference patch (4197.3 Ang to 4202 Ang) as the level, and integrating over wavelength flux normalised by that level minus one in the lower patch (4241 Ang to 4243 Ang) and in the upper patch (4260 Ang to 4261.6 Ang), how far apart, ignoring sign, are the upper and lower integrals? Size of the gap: 0.16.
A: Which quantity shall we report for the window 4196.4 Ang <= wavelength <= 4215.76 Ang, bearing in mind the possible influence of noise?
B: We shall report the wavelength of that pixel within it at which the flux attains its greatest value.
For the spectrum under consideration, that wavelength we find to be 4209.45 Ang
